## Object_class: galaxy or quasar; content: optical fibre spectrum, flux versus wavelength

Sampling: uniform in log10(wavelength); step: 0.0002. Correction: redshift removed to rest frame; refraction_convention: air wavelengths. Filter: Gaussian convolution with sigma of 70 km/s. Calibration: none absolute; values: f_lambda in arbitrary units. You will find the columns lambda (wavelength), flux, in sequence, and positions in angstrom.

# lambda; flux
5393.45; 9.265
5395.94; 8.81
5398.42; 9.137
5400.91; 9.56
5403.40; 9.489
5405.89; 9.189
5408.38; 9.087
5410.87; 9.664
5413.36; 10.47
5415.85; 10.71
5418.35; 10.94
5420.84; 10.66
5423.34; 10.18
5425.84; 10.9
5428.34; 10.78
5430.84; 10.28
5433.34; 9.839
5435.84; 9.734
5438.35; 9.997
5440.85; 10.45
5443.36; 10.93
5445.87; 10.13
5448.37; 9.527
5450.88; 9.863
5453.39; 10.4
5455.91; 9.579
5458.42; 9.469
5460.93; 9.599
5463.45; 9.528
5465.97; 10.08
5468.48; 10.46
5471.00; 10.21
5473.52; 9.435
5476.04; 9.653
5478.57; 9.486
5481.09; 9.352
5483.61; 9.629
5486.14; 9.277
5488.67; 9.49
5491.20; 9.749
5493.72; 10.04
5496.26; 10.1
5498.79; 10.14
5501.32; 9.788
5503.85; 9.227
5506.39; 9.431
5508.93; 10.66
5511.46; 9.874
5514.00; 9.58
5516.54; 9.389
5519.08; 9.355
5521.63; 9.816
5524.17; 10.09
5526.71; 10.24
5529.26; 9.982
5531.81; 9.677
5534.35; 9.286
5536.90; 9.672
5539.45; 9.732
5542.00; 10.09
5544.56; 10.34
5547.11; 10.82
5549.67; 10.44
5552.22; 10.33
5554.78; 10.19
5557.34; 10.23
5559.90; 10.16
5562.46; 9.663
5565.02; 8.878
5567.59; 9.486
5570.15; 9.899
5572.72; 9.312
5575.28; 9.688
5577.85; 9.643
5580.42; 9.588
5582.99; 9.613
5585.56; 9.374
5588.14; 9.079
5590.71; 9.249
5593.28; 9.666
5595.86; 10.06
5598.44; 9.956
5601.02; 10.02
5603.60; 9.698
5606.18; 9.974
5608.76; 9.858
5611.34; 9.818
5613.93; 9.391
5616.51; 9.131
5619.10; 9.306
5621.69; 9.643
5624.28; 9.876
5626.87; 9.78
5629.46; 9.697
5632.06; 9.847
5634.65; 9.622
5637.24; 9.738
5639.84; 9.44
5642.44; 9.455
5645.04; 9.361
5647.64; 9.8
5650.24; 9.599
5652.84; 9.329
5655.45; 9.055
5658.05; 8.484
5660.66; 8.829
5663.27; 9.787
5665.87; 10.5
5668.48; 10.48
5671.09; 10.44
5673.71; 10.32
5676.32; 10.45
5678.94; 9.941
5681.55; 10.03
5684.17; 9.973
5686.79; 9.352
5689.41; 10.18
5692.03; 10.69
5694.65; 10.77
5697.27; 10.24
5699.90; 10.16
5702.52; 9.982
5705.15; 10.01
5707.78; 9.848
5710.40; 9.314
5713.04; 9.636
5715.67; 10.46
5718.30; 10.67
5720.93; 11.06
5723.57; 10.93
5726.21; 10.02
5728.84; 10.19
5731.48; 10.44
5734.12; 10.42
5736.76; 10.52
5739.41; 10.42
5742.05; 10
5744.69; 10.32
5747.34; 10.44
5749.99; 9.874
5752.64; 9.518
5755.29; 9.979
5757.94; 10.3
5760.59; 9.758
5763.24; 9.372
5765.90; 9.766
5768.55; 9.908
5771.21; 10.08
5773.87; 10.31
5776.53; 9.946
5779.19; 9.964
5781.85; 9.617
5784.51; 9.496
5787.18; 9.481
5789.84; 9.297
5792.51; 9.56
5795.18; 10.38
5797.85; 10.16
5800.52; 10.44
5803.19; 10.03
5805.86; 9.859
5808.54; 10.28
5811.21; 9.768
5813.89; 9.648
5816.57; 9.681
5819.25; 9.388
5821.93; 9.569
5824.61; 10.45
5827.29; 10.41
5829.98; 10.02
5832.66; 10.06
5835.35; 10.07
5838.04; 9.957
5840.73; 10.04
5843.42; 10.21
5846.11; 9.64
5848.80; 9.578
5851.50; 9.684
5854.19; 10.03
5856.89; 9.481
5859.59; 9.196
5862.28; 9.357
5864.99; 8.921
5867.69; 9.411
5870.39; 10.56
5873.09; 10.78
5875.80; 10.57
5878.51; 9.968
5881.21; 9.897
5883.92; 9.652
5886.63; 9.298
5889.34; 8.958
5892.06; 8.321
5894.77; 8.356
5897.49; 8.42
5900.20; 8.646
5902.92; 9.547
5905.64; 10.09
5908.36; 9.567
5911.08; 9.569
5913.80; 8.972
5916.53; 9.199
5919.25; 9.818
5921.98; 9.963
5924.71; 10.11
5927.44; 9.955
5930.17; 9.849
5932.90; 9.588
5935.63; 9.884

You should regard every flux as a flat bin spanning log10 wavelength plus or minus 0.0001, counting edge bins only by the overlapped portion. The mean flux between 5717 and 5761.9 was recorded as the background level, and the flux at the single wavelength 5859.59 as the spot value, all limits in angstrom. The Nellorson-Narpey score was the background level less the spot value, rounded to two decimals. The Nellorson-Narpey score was 1.09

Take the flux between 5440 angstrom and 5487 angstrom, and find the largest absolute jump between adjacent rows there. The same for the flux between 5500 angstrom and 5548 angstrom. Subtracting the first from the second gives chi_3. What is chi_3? 0.41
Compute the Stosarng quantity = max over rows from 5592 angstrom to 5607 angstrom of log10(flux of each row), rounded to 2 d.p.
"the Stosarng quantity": 1.00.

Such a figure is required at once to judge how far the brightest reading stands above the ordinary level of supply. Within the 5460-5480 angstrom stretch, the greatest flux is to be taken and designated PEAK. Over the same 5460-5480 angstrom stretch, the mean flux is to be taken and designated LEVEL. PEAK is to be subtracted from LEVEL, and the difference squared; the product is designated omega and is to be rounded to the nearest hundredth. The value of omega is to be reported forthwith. 0.43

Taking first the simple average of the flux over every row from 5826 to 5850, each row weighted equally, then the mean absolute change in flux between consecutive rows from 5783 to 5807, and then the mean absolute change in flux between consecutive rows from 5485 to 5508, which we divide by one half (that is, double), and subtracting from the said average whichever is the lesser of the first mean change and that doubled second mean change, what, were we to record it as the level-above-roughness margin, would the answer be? 9.70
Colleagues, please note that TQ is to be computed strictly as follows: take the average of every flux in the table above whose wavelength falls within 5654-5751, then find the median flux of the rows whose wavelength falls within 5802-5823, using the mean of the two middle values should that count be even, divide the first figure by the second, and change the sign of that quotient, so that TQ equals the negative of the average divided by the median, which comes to -1.04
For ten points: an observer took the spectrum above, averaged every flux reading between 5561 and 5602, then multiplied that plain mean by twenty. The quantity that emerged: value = 191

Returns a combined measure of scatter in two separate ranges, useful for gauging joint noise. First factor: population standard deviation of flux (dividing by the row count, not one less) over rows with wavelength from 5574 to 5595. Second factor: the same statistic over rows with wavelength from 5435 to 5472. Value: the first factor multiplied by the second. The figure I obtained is 0.09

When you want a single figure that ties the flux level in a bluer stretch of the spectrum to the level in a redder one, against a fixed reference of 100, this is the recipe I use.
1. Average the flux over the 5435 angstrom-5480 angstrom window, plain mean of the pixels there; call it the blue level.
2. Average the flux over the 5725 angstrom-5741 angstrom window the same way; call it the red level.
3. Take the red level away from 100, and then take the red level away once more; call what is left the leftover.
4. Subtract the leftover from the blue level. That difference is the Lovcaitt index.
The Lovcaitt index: -69.4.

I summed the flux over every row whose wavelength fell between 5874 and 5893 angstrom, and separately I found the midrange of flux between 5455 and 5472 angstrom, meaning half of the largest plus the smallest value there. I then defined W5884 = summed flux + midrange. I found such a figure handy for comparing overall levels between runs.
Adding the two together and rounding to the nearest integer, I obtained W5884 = 77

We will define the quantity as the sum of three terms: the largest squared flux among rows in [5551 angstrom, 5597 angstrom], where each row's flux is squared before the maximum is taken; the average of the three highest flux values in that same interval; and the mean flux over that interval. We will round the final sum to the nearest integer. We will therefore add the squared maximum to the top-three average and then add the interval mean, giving 127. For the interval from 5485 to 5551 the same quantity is 138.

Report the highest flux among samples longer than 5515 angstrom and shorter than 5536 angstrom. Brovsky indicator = 10.24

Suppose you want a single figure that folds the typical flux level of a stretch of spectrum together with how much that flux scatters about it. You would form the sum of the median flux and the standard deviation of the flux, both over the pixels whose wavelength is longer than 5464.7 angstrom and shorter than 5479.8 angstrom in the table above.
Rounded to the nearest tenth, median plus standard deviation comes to 10.3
